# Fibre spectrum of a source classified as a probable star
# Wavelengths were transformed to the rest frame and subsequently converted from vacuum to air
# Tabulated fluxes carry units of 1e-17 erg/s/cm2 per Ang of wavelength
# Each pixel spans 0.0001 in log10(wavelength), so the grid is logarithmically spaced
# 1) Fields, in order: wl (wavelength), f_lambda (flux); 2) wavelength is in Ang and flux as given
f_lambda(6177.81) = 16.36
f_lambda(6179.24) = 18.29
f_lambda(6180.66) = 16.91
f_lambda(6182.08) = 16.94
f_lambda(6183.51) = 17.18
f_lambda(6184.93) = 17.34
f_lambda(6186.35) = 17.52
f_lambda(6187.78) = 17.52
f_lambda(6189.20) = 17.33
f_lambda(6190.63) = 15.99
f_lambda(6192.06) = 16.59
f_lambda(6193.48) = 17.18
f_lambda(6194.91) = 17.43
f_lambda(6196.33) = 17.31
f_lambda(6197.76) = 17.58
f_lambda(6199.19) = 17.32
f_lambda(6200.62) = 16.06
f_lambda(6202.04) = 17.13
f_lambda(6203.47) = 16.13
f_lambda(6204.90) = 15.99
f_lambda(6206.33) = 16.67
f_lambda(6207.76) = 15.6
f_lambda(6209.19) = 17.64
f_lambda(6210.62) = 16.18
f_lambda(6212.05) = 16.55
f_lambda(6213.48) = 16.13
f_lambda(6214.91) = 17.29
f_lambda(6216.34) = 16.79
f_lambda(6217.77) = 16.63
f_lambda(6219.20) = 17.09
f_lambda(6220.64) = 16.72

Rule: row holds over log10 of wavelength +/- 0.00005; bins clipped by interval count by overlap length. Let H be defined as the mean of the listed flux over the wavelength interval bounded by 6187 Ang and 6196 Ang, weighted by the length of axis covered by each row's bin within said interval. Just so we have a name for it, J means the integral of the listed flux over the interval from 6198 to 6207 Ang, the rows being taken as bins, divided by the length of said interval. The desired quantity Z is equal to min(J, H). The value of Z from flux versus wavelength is 16.6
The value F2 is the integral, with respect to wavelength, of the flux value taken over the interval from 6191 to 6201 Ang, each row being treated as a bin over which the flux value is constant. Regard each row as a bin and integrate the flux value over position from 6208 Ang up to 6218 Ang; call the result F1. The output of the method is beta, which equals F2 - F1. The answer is 4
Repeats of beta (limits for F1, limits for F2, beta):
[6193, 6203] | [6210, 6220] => -5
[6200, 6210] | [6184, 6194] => 6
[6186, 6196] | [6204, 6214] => -7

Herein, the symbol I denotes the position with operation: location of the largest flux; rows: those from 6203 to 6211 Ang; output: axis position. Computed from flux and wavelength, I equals 6209.19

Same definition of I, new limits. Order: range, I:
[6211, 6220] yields 6214.91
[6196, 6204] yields 6197.76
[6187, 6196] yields 6187.78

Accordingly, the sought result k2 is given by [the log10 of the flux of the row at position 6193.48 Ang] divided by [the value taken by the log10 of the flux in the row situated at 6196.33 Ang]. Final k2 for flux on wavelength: 1.00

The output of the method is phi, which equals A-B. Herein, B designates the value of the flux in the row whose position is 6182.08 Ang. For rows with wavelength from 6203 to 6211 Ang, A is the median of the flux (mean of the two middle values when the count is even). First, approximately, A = 16.2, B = 16.94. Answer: -0.8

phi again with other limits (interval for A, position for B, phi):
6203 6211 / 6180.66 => -0.8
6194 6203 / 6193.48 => 0.1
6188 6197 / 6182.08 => 0.3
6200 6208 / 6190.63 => 0.1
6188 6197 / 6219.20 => 0.2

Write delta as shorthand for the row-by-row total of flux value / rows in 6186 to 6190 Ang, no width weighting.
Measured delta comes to 52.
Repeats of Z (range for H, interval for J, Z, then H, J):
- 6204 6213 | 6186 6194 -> 16.4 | 16.4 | 17.0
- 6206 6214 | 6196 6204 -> 16.5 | 16.5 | 16.9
